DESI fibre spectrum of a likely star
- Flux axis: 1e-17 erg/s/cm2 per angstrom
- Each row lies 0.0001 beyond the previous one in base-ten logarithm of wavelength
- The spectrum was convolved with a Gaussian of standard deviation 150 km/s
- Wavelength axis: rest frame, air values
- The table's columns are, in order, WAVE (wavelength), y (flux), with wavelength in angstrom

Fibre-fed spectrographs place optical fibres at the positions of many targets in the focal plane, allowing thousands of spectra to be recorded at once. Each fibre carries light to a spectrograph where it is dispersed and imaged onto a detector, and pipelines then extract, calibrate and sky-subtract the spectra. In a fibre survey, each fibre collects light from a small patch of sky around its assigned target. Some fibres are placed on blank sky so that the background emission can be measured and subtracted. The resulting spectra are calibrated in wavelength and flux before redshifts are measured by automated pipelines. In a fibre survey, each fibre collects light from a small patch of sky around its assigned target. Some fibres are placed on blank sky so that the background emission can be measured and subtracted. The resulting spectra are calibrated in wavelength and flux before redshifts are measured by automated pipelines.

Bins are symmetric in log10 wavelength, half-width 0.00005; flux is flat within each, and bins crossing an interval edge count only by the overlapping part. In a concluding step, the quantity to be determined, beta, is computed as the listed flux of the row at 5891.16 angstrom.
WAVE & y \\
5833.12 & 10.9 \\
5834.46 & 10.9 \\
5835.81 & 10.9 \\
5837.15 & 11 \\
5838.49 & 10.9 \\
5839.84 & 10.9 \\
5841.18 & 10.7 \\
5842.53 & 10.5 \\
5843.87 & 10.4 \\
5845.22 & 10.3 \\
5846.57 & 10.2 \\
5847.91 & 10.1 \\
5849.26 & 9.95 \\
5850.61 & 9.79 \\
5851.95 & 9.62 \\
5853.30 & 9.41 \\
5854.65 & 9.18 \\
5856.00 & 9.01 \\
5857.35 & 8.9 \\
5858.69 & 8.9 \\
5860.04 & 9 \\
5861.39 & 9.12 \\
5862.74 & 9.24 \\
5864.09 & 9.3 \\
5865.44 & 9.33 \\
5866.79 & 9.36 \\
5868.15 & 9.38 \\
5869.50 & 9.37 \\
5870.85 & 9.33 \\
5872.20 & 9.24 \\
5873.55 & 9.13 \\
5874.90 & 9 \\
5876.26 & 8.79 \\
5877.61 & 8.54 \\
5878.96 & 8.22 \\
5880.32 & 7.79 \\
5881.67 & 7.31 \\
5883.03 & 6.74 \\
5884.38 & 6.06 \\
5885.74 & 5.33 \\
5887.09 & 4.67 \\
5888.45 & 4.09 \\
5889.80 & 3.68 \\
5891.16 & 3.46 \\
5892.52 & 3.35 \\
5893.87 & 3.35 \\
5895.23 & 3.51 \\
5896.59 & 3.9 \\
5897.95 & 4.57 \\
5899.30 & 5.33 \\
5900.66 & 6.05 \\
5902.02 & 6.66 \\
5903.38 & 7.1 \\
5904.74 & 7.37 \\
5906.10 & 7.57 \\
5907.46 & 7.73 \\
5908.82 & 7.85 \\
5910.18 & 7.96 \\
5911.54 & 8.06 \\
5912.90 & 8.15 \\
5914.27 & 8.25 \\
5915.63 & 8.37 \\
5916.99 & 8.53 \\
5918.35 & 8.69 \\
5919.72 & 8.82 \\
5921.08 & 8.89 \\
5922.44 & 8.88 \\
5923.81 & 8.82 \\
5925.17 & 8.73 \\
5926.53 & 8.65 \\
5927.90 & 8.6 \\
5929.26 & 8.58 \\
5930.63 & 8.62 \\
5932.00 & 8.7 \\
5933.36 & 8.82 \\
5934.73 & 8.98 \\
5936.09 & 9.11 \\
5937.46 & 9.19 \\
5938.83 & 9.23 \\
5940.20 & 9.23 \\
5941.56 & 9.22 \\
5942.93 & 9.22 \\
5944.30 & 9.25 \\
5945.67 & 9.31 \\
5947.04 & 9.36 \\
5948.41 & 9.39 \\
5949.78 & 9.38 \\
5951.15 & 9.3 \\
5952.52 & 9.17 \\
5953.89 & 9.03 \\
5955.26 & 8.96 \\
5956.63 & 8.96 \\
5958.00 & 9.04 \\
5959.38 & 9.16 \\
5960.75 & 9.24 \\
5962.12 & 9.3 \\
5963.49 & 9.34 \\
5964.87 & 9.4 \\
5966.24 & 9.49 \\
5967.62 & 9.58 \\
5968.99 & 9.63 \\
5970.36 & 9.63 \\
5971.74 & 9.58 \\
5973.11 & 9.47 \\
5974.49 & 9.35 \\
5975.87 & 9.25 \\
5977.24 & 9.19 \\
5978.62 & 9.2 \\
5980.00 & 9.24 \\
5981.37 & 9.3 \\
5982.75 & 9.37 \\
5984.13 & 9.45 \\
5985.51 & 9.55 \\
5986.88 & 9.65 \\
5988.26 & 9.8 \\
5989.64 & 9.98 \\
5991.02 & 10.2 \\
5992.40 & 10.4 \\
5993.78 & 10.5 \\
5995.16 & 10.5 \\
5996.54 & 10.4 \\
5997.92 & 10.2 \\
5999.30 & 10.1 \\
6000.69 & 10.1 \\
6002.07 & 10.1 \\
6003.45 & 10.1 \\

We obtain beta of 3.46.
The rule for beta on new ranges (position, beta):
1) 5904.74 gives 7.37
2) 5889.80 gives 3.68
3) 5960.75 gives 9.24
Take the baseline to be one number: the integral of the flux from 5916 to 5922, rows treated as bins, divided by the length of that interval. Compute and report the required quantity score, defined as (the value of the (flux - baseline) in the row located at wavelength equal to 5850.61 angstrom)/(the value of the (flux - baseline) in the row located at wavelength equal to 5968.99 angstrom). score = 1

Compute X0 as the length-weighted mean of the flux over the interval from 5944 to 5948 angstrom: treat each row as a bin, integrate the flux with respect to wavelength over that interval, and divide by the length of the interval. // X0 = 9.31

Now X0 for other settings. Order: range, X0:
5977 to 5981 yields 9.22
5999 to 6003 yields 10.09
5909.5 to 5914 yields 8.06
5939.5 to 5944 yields 9.23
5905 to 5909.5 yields 7.69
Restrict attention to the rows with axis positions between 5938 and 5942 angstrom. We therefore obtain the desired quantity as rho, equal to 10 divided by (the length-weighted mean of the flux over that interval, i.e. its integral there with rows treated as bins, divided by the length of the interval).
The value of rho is 1.08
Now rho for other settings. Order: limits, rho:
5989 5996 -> 0.97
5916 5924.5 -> 1.14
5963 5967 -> 1.06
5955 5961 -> 1.10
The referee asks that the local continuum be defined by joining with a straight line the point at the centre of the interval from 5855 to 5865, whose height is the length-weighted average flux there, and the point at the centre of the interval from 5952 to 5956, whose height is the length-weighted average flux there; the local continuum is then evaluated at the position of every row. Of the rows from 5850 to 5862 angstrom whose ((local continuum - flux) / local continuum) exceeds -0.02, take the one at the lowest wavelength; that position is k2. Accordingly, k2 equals 5854.65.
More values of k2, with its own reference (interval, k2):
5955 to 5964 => 5955.26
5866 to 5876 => 5872.20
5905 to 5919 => 5906.10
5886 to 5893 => 5887.09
